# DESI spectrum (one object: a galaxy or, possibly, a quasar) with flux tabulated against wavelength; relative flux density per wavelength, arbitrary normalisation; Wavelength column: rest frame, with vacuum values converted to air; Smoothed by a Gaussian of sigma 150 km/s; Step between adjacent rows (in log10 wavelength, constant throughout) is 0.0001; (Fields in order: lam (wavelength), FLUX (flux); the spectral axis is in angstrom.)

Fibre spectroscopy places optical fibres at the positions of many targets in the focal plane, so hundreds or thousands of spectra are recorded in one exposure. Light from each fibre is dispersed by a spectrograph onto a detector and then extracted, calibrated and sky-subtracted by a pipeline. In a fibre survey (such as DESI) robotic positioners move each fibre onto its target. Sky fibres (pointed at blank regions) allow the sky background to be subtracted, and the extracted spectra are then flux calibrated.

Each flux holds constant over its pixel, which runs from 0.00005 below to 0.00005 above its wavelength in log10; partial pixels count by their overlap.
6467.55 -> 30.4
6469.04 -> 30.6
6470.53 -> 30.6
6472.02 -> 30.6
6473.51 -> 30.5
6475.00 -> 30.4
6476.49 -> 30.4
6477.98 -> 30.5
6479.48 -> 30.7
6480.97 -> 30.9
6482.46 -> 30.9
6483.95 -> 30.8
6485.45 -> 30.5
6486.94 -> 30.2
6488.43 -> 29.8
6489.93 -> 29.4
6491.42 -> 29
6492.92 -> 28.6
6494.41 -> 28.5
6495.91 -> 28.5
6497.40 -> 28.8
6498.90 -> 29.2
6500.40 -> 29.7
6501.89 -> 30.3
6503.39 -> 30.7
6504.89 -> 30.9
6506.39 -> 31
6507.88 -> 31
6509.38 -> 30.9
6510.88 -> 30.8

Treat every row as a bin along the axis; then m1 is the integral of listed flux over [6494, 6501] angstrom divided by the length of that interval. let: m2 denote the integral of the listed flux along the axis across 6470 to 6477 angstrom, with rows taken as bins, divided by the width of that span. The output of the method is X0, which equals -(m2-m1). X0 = -2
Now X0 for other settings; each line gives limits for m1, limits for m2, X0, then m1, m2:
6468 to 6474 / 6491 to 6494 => 2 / 30.6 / 28.7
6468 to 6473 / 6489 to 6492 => 1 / 30.6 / 29.2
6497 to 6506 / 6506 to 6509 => -1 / 30.0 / 31.1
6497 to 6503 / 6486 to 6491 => 0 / 29.6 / 29.8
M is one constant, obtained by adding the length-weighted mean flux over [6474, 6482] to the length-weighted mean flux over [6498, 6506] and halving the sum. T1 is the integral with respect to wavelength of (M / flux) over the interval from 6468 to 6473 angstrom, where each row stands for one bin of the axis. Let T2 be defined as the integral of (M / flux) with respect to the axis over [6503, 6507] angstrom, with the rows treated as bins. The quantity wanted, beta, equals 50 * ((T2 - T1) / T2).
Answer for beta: -13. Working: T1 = 5.0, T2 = 3.93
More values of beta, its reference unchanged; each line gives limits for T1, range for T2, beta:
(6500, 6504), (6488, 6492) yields 1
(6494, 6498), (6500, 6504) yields -3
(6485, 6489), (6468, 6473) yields 9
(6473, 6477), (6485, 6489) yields 1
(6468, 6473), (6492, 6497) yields 3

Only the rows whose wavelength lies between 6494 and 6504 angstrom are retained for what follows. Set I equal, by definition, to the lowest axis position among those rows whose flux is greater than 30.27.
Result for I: 6501.89 angstrom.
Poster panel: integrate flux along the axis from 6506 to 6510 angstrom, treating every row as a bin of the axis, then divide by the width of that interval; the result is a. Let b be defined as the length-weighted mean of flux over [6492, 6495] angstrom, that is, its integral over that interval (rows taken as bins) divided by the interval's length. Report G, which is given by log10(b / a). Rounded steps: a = 31.0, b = 28.6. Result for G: -0.036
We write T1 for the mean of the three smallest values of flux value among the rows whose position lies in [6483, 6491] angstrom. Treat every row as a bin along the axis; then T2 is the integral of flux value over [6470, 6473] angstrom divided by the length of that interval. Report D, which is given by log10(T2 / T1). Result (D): 0.011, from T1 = 29.8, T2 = 30.6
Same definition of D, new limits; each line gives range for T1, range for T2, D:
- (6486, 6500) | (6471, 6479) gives 0.029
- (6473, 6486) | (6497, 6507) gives -0.005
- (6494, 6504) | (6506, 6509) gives 0.036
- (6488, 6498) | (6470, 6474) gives 0.030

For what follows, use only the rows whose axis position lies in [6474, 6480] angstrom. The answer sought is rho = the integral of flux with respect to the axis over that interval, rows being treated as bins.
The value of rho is 183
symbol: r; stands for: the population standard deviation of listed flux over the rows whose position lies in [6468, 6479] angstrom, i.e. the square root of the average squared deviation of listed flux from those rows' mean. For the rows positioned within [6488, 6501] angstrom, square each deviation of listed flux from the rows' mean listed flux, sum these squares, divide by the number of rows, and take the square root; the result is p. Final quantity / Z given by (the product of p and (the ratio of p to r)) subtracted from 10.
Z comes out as 7.3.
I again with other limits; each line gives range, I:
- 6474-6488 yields 6475.00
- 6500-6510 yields 6501.89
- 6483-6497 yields 6483.95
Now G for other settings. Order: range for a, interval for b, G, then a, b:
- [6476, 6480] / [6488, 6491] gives -0.014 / 30.5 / 29.5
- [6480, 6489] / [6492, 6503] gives -0.021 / 30.6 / 29.1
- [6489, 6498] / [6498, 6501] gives 0.008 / 28.8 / 29.3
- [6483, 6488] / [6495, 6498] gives -0.027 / 30.5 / 28.6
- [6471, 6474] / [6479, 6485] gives 0.004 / 30.6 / 30.8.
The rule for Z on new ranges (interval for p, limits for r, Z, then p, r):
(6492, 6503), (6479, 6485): 5.1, 0.64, 0.08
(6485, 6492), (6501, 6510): 8.8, 0.54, 0.24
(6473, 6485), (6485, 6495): 9.9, 0.20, 0.72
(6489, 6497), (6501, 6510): 9.5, 0.35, 0.24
